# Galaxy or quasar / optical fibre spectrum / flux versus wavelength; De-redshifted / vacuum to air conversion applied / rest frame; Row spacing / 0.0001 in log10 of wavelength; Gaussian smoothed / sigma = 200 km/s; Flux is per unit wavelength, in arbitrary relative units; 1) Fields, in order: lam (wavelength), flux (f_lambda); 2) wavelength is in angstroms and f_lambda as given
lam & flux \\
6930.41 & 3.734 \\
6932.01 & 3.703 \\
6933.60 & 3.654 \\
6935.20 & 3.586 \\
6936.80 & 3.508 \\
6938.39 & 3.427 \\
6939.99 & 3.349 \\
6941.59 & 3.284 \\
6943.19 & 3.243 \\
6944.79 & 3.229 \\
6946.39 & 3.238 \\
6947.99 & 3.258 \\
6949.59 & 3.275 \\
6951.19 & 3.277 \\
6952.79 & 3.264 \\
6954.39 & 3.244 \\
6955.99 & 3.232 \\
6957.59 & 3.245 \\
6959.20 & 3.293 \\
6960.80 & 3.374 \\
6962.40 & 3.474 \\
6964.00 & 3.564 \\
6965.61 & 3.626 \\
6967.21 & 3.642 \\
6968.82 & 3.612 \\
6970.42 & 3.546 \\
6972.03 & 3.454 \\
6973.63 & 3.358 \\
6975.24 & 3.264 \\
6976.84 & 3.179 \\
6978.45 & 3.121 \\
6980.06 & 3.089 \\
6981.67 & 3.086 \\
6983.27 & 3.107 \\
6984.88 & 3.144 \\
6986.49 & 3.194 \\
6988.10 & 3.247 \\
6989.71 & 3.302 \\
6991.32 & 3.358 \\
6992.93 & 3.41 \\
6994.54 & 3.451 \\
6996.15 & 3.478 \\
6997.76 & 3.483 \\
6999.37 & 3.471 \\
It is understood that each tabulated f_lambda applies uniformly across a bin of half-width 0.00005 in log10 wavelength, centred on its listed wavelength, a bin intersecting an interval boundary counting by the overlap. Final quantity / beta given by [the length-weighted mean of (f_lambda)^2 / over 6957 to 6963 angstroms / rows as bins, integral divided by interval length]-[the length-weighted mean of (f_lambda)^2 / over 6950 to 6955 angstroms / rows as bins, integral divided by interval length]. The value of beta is 0.5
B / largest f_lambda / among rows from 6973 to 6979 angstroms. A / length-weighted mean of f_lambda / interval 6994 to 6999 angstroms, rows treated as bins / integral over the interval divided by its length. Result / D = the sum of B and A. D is 6.8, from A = 3.47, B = 3.358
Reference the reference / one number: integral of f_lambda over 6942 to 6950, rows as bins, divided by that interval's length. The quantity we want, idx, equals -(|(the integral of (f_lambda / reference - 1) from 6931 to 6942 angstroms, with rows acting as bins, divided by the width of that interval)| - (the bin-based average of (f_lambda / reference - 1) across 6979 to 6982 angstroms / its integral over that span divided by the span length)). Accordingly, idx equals -0.13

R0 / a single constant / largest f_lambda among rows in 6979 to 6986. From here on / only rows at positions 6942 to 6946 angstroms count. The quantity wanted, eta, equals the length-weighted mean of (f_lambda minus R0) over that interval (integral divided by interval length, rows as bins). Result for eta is 0.10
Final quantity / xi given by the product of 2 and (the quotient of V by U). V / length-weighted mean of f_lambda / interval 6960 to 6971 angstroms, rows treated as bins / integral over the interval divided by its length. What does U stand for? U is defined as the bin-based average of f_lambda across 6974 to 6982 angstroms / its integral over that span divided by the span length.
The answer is 2.25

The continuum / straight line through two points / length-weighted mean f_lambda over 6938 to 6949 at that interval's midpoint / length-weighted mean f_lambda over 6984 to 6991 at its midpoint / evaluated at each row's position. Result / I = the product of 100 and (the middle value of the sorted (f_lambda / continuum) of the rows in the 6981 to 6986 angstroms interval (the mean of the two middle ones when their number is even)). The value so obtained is 96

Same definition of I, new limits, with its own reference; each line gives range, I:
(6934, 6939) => 107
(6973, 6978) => 101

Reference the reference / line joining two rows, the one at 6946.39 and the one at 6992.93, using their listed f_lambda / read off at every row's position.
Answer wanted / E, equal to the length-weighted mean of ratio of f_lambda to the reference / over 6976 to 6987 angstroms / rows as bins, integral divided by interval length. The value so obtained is 0.93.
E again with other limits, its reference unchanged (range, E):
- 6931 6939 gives 1.12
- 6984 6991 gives 0.95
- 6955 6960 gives 0.99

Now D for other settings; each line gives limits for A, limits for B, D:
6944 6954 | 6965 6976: 6.9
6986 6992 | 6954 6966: 6.9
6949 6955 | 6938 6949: 6.7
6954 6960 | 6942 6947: 6.5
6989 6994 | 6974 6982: 6.6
